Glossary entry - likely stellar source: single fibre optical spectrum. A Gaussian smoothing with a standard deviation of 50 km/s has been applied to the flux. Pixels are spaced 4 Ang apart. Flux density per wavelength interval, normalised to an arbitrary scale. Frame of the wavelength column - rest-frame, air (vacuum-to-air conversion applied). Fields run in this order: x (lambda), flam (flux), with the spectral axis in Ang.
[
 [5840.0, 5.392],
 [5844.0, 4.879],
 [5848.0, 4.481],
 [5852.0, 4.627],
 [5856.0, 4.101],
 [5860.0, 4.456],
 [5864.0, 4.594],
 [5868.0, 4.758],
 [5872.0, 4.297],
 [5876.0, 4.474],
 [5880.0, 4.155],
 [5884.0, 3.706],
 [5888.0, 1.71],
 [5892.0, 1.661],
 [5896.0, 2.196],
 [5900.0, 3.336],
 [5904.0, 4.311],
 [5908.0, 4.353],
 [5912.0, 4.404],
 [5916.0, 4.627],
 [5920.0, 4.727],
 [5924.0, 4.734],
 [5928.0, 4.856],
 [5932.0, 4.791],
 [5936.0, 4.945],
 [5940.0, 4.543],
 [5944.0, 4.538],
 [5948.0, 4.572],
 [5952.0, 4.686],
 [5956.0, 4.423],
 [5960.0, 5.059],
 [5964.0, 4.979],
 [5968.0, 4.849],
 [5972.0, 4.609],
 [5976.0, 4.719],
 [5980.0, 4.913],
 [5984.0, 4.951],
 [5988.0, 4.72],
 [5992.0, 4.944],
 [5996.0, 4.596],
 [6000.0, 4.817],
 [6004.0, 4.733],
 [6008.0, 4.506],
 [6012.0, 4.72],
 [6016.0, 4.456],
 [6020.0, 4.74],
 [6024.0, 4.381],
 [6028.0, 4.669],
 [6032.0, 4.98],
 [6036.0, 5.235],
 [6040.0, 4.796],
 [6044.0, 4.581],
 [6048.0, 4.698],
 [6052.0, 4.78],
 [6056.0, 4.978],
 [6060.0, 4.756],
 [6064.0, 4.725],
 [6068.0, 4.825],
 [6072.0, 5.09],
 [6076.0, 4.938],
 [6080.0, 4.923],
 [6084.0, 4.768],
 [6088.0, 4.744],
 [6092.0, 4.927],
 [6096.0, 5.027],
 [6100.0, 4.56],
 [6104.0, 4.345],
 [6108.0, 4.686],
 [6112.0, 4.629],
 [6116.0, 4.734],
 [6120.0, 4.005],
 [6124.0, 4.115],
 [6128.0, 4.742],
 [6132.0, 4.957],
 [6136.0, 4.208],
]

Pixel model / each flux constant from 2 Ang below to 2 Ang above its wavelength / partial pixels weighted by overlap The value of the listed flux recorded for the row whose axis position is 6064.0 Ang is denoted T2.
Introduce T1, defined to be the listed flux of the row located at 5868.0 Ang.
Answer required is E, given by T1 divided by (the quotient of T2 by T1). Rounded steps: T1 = 4.758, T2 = 4.725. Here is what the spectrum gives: 4.8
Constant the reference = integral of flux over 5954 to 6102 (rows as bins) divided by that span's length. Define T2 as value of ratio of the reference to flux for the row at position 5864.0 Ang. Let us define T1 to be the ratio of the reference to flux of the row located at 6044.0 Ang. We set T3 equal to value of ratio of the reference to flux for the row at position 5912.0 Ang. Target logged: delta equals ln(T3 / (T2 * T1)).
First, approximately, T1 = 1.04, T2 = 1.04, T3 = 1.09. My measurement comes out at 0.00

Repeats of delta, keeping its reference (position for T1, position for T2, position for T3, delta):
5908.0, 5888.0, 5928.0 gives -1.14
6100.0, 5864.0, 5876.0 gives -0.02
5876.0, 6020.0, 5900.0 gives 0.28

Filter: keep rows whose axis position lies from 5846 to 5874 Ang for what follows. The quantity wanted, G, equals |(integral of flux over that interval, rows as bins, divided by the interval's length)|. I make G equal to 4.47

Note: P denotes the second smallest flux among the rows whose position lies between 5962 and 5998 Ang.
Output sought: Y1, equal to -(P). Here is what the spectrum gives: -4.61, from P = 4.609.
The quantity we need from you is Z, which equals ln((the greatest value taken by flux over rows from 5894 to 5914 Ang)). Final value 1.48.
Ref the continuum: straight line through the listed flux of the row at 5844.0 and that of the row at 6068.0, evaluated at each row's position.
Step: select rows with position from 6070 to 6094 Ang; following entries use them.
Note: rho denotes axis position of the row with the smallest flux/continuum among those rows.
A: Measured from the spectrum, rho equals 6088.0 Ang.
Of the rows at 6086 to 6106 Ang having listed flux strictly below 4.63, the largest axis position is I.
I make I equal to 6104.0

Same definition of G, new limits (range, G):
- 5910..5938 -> 4.73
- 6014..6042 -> 4.75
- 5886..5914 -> 3.14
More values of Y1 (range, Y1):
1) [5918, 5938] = -4.73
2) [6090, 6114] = -4.56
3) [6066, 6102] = -4.74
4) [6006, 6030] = -4.46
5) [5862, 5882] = -4.30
